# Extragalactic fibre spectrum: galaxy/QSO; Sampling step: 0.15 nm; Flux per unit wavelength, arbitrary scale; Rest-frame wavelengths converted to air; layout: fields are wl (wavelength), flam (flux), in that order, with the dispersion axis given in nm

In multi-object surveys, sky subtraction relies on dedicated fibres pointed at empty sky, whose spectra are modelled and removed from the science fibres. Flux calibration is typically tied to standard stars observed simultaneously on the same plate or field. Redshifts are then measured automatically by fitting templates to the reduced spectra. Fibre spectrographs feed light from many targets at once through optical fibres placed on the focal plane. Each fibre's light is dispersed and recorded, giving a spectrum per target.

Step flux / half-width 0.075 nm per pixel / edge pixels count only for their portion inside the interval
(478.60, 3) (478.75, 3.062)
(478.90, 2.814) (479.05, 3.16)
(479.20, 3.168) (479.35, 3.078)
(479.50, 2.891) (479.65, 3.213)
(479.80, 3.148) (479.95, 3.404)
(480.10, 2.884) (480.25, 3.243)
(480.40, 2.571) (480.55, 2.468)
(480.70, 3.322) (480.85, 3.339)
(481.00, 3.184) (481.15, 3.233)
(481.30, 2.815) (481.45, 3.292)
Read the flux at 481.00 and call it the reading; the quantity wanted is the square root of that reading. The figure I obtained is 1.78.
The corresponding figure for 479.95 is 1.84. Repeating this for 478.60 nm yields 1.73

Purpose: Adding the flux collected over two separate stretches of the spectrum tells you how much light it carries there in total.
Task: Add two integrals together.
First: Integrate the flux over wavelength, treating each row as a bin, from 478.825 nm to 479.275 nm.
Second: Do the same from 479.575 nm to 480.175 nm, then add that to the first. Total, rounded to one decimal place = 3.3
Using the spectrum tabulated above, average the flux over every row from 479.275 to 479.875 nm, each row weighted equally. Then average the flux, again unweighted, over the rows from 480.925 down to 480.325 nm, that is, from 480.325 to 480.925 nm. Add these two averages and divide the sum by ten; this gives 0.601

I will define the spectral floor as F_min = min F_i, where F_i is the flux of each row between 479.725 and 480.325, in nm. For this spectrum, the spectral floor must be 2.884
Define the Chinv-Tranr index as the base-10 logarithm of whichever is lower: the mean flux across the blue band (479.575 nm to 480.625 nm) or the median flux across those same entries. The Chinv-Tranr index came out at 0.476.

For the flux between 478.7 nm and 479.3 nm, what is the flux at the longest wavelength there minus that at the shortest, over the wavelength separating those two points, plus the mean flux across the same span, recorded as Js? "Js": 3.29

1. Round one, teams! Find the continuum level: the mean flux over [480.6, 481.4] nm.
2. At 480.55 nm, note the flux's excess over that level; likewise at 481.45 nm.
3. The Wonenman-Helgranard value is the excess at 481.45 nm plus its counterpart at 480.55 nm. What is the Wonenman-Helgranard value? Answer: -0.6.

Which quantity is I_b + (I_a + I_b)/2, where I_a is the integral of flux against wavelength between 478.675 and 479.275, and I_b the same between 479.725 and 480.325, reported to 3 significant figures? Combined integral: 3.77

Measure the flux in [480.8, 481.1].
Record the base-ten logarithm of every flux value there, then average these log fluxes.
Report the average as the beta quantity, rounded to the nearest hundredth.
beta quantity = 0.51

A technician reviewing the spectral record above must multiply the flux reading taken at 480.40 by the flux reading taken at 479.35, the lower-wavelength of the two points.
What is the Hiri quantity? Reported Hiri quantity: 7.9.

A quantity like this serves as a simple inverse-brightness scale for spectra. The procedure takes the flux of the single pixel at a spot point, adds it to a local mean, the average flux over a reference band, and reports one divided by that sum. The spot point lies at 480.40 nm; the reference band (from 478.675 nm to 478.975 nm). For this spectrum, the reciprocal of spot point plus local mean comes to 0.182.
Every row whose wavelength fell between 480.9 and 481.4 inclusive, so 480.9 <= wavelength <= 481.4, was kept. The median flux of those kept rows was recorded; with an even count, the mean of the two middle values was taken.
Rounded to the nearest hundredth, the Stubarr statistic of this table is 3.18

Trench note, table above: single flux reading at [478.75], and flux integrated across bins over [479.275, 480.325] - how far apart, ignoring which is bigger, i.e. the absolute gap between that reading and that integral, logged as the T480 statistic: 0.22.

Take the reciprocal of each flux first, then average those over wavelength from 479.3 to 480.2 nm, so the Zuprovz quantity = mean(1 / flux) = 0.323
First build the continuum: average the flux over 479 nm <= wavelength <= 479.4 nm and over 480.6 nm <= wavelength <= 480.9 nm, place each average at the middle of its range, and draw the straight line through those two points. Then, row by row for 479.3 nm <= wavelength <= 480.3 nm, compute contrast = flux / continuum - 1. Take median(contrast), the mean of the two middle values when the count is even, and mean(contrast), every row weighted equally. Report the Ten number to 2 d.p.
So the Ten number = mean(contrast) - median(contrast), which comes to -0.01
